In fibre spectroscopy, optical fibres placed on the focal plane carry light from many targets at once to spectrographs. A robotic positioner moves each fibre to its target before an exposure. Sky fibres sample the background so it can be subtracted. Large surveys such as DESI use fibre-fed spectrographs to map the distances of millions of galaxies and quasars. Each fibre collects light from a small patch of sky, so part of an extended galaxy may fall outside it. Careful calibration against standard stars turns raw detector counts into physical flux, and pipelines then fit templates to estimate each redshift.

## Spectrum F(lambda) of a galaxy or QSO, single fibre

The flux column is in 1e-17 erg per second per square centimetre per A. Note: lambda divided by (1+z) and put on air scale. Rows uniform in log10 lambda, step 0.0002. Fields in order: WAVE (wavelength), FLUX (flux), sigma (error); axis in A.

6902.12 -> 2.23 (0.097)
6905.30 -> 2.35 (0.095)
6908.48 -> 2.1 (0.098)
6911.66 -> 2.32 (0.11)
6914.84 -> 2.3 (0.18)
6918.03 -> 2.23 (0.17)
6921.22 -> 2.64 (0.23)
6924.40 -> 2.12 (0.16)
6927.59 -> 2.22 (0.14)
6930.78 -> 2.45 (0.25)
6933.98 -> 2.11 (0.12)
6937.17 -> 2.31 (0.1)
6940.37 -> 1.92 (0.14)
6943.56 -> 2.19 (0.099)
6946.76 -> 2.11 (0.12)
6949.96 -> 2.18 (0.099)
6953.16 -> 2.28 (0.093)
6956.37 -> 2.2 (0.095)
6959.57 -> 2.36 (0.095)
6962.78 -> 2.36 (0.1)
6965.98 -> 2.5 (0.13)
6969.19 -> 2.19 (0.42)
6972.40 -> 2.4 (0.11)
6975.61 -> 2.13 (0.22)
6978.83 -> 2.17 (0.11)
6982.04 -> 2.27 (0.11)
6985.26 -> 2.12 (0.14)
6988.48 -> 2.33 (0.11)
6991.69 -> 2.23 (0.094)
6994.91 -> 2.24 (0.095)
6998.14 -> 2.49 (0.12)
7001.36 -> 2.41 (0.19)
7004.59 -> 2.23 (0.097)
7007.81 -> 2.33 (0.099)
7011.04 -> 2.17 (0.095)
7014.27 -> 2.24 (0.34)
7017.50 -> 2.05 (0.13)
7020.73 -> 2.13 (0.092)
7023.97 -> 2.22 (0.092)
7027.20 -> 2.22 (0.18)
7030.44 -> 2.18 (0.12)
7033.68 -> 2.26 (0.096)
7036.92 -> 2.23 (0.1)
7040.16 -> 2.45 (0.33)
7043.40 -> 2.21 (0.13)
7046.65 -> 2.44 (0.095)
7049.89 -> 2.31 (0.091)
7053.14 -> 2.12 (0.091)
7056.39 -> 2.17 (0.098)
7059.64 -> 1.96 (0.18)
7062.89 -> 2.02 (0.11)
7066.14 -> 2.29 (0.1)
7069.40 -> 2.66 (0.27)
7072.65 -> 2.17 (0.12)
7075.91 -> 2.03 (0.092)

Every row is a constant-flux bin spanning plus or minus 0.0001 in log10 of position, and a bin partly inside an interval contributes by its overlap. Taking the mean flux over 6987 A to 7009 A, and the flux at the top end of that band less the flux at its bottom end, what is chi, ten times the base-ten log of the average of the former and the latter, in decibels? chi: 0.65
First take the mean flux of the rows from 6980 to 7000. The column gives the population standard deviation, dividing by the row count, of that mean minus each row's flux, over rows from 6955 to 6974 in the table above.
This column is 0.110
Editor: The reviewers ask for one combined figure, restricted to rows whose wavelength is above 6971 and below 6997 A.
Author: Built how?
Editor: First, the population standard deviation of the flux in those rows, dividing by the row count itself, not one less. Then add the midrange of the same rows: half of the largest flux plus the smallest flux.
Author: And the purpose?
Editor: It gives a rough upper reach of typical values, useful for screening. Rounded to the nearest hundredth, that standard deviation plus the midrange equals 2.35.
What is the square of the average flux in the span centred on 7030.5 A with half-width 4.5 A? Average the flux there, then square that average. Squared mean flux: 4.9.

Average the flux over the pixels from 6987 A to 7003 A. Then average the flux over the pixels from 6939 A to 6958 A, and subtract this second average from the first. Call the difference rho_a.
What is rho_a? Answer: 0.19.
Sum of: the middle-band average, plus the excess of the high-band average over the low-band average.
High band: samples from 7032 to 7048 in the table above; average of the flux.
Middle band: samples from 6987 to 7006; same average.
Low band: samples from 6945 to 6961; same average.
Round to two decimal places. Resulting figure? 2.41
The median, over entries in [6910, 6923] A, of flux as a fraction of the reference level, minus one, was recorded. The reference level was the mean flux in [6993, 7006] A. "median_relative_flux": -0.01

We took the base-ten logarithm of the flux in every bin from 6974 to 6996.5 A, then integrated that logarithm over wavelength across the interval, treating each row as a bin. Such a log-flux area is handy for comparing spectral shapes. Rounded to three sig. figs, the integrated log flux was 7.76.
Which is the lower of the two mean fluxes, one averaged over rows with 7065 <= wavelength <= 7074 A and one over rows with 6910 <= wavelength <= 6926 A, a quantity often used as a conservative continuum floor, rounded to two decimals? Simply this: 2.32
